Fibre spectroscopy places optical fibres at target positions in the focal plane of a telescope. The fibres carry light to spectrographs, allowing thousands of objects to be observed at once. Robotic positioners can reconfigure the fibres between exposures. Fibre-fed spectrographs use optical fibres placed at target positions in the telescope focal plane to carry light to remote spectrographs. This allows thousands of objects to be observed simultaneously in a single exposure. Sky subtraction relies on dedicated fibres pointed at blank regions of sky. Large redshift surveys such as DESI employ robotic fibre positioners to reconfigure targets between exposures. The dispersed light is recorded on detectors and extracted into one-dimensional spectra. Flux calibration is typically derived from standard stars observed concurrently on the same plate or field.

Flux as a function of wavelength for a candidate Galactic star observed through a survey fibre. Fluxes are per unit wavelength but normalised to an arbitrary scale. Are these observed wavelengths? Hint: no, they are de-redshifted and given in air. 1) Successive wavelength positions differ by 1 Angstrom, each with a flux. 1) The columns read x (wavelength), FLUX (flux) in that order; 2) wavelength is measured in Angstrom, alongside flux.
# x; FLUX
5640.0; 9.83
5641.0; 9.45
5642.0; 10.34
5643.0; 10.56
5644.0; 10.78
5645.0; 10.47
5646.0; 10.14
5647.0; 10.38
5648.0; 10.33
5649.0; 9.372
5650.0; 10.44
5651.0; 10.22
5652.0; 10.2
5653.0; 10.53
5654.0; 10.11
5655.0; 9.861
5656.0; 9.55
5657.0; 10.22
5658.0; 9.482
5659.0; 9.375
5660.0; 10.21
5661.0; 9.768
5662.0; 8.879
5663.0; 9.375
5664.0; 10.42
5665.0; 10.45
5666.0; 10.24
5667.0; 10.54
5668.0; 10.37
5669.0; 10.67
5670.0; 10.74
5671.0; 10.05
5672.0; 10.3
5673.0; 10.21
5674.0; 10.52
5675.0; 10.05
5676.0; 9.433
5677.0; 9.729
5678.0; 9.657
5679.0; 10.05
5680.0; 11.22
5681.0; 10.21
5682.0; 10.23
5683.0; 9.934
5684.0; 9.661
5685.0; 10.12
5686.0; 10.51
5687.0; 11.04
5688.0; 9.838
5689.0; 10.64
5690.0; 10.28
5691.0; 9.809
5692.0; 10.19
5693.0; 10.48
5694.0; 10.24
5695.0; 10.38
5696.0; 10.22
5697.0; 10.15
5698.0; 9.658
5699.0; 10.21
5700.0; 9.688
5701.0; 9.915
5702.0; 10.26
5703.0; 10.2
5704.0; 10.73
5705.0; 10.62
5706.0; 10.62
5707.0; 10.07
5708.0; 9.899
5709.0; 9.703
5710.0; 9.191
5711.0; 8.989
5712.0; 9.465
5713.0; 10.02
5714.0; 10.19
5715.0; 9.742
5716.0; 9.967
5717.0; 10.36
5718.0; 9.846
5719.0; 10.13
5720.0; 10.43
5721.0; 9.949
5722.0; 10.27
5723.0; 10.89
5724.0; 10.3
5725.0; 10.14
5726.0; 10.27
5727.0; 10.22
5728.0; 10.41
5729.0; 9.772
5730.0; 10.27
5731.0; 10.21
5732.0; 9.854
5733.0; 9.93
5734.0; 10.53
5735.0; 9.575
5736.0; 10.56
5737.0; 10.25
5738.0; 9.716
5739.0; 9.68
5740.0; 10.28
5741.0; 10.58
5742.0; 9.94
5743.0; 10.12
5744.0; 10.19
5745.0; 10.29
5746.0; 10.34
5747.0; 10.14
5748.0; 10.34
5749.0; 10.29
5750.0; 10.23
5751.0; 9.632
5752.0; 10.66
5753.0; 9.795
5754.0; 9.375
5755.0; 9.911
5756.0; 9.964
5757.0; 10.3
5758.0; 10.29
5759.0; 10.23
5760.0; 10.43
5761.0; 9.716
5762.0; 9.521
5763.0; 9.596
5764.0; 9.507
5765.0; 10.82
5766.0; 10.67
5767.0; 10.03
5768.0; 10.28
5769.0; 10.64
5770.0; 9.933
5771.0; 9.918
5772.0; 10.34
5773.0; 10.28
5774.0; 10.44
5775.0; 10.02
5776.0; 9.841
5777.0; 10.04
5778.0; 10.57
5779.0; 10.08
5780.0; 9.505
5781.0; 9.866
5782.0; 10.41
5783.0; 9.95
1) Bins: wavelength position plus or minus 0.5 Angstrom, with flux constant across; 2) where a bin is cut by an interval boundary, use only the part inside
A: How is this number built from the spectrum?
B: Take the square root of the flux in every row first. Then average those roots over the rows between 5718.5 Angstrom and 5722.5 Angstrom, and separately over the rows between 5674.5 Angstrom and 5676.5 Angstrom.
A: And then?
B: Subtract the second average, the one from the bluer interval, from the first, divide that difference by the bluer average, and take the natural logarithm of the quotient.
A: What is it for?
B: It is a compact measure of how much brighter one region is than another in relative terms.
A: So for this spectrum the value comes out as -3.8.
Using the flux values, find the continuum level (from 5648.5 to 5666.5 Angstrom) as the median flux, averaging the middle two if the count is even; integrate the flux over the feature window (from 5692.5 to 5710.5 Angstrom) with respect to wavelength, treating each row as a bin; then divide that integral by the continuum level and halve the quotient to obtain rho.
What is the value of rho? 8.97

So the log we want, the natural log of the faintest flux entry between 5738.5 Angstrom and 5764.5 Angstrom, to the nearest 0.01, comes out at 2.24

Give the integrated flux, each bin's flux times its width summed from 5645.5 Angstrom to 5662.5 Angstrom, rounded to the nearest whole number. 169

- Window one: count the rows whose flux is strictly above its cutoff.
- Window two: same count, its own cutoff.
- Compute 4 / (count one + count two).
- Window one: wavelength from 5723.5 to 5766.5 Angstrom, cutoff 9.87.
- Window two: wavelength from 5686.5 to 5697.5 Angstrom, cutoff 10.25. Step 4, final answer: 0.11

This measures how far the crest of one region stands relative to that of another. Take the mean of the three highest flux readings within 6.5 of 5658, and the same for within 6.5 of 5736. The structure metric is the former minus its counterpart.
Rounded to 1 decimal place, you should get -0.2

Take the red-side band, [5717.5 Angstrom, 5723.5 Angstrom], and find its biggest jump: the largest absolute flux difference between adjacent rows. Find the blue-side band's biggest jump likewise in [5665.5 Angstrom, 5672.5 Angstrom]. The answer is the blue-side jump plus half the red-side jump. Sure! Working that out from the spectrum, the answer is 1.00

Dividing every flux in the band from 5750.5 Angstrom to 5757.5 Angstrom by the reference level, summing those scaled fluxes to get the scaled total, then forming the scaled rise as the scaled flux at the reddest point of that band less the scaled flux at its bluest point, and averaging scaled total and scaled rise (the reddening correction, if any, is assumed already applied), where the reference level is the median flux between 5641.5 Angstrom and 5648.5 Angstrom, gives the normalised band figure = 3.39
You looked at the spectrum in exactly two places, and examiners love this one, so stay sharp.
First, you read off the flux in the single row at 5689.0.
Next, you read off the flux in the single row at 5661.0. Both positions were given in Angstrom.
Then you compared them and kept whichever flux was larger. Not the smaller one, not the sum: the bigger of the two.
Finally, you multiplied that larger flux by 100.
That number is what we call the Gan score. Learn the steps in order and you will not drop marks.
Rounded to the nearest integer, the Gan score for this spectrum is 1064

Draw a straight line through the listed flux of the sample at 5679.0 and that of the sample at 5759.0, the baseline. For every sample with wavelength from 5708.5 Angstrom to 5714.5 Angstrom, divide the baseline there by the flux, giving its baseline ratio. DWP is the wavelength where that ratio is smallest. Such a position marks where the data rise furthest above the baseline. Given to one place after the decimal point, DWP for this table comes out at 5714.0 Angstrom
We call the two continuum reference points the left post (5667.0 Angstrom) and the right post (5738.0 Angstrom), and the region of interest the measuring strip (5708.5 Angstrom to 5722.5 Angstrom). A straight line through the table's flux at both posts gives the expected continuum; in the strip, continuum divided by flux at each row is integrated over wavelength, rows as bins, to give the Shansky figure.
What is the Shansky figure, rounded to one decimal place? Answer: 14.2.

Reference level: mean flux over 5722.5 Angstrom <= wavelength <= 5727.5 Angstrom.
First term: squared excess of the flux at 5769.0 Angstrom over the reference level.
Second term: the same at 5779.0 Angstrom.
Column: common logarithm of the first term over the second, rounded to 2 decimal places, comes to -0.02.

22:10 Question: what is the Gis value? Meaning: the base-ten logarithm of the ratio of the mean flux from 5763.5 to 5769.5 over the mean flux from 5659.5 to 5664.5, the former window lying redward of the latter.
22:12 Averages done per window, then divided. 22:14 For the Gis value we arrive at 0.026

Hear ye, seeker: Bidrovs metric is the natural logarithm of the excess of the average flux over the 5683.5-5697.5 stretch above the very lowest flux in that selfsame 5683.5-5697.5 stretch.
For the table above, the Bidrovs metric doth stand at -0.52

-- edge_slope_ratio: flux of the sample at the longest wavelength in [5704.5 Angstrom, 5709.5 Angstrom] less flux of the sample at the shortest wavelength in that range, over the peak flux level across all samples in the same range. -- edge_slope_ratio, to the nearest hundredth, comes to -0.09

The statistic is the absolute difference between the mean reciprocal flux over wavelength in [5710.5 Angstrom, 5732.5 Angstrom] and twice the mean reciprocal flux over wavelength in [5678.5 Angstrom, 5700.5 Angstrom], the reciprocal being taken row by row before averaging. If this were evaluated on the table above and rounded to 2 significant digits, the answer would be 0.097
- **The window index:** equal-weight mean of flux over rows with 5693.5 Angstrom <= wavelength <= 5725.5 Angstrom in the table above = 10.1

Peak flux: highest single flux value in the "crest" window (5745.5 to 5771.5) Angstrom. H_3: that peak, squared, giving 117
